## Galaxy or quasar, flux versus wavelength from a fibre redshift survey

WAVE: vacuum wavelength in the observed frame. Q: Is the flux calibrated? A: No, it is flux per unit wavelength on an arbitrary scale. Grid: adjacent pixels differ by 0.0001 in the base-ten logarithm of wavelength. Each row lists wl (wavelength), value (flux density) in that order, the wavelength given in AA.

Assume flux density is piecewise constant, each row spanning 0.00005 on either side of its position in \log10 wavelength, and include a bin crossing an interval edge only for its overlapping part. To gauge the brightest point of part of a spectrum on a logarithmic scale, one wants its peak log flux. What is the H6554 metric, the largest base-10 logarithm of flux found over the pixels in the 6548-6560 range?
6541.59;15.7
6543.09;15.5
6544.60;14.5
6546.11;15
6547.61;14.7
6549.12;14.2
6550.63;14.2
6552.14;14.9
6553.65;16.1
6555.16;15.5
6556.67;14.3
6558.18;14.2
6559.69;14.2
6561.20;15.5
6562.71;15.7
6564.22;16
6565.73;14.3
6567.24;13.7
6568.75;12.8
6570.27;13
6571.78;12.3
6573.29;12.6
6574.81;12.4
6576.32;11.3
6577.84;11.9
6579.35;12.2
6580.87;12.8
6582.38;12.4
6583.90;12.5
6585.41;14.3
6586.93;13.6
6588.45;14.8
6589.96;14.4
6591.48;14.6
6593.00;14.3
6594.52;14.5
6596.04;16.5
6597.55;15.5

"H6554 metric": 1.21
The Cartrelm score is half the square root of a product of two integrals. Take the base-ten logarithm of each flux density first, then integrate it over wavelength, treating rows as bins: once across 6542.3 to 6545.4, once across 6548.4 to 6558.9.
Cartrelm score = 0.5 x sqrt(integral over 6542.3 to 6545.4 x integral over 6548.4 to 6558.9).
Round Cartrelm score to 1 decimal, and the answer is 3.3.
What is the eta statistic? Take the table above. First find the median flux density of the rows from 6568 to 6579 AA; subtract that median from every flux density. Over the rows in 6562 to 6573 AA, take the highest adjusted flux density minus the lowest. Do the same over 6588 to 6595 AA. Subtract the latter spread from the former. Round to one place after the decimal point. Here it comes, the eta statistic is 3.2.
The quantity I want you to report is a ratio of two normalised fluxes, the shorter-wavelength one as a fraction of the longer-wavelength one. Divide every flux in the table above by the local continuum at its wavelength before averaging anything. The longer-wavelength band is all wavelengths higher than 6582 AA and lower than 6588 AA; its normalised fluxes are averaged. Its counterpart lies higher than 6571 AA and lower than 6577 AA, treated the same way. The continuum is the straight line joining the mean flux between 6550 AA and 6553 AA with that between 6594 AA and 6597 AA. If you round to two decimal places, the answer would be 0.93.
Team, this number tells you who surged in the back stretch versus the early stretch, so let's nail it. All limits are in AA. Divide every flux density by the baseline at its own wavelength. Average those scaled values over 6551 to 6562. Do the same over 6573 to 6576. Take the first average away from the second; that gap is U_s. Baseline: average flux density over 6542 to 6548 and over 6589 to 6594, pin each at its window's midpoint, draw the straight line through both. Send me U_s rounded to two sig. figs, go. -0.16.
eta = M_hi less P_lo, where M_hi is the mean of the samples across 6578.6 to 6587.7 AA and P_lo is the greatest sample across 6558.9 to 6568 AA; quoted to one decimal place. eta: -3.0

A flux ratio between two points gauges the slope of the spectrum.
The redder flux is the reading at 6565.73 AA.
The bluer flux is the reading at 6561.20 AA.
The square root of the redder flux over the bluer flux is 0.96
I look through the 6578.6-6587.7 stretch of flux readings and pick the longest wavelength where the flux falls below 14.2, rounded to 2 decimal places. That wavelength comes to 6586.93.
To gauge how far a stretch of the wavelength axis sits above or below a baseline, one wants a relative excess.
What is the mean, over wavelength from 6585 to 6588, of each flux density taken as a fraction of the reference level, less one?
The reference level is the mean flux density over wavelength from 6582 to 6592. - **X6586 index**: 0.01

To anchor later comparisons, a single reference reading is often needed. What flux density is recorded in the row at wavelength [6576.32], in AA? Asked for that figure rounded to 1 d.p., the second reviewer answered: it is 11.3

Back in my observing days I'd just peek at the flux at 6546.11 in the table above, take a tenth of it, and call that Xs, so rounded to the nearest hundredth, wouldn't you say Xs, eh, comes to 1.50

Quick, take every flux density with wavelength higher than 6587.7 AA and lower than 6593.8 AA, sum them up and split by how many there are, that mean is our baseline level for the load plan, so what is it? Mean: 14.53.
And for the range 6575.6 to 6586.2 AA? 12.49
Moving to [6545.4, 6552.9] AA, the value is 14.60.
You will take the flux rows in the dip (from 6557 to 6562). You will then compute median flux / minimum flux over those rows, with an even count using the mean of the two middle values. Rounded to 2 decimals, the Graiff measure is 1.00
